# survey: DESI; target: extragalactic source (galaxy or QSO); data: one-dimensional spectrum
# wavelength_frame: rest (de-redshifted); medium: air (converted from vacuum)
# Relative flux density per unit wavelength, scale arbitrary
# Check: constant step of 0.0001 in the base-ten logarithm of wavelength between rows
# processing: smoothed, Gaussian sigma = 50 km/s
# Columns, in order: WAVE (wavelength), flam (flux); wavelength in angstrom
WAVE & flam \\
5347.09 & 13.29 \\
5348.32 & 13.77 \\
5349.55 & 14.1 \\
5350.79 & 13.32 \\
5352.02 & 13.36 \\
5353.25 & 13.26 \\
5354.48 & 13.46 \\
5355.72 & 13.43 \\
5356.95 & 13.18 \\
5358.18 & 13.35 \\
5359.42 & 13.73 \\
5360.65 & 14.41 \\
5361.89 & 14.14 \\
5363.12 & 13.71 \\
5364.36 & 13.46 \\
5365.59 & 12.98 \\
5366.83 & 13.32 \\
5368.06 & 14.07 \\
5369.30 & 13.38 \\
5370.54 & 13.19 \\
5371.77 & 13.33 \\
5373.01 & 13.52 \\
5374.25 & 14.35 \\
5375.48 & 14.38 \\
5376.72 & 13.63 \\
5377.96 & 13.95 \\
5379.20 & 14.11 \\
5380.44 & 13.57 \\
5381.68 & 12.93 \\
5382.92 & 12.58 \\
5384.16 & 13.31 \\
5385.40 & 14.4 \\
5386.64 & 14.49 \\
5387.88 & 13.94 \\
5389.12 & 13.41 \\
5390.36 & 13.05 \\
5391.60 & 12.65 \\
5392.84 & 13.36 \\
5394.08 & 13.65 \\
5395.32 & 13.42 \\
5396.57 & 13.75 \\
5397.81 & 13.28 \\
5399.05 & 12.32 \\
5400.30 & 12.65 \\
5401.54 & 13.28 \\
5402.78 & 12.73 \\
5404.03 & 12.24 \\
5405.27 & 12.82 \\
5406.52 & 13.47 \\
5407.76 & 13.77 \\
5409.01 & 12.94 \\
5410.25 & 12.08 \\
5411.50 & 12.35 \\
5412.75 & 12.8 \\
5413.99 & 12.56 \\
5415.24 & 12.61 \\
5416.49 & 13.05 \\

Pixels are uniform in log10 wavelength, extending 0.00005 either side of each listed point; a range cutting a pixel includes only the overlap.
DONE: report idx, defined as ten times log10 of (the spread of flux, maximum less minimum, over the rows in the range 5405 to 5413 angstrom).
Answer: 2.3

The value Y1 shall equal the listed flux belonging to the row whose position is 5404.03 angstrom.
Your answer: 12.24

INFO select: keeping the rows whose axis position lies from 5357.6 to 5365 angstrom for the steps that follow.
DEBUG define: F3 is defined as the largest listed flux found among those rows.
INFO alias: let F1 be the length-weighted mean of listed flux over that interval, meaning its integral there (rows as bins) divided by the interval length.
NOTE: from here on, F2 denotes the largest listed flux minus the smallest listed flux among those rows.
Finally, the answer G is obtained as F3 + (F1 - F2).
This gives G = 27.1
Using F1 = 13.8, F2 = 1.1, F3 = 14.41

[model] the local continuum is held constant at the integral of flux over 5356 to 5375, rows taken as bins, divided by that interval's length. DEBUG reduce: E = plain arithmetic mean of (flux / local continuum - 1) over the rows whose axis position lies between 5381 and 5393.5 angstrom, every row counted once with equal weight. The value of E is -0.01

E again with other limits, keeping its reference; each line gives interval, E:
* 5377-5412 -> -0.03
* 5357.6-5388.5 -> 0.01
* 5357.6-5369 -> 0.01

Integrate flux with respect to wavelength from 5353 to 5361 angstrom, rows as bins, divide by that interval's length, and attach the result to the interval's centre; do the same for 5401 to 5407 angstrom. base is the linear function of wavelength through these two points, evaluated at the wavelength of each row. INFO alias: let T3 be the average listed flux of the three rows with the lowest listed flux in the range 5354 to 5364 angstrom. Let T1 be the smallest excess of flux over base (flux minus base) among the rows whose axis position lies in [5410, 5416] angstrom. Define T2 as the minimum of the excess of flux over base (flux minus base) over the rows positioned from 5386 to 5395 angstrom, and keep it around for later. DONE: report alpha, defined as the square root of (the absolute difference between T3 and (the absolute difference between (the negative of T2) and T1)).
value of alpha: 3.493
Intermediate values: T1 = -0.72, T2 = -0.4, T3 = 13.3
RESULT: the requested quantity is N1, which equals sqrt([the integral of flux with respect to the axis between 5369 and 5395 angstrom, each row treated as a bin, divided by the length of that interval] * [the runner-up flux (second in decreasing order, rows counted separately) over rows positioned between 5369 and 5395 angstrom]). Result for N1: 14.0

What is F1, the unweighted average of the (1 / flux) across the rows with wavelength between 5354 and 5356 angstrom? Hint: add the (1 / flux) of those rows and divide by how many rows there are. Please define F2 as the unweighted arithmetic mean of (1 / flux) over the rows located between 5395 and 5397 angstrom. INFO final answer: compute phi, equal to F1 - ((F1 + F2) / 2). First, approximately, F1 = 0.0744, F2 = 0.0736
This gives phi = 0.0004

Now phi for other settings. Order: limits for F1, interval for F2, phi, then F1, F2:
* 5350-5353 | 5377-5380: 0.0018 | 0.0750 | 0.0713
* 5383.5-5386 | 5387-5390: -0.0004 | 0.0723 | 0.0732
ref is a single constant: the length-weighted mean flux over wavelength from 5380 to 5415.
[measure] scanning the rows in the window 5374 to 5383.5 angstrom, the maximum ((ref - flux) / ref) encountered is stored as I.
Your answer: 0.04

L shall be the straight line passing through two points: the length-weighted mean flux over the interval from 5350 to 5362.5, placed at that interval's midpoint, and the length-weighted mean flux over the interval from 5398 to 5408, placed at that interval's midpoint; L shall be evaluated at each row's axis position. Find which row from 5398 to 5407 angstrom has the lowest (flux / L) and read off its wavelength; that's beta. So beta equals 5404.03 angstrom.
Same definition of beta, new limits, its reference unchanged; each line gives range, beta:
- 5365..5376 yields 5365.59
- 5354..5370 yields 5365.59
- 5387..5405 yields 5404.03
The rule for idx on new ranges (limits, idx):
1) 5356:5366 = 1.6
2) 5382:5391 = 2.8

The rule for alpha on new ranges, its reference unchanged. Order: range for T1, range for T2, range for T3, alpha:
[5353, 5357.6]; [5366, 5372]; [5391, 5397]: 3.555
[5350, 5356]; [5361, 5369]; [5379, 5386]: 3.490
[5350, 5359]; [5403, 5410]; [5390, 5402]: 3.398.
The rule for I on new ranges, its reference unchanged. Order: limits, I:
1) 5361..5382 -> 0.02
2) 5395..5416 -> 0.08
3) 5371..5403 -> 0.06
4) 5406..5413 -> 0.08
